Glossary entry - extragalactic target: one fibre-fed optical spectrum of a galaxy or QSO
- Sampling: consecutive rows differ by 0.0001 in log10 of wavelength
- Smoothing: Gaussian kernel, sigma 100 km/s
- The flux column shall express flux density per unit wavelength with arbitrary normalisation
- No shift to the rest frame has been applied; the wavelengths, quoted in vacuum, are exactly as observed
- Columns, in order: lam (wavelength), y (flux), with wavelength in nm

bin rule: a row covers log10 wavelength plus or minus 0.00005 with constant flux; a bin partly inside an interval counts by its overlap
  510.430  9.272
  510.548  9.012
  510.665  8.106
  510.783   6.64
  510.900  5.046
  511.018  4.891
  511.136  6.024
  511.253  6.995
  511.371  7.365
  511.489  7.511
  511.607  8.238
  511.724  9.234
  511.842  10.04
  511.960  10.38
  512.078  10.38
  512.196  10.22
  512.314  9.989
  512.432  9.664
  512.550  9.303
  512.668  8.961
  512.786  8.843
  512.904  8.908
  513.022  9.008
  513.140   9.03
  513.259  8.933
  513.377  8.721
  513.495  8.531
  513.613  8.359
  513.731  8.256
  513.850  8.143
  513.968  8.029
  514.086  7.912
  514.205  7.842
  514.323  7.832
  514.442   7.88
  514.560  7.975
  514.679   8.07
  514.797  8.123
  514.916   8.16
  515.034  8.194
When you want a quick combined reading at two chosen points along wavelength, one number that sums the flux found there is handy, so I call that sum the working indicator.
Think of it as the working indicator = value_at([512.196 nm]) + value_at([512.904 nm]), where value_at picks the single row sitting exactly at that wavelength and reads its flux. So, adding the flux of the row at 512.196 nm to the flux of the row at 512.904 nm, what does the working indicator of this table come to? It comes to 19.1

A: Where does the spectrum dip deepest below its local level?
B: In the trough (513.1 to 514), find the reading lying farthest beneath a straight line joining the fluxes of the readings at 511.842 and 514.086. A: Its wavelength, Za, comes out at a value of 513.613 nm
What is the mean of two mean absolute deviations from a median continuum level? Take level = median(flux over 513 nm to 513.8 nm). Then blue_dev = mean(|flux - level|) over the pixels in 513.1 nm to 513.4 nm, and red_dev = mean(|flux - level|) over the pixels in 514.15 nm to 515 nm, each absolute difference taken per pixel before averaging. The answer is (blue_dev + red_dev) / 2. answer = 0.46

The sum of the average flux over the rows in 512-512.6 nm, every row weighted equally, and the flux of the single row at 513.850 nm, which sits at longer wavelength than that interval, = 18.1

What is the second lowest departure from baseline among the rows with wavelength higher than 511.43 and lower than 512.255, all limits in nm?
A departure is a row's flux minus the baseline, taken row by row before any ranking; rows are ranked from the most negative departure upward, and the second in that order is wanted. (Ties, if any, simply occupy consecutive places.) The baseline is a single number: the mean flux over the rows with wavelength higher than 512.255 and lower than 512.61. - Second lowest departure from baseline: -1.4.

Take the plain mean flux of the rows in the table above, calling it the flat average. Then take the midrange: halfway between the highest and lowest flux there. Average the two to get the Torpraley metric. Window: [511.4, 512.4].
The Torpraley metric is 9.2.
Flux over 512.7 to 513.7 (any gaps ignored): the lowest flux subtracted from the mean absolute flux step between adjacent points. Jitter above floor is -8.2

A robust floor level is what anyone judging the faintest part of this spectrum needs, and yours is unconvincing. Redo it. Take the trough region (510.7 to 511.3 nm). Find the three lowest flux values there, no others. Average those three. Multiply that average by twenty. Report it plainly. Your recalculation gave 106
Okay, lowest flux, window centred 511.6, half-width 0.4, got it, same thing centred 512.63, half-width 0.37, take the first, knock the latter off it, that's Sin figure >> -1.8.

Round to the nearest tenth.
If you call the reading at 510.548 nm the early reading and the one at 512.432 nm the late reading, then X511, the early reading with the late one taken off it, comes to -0.7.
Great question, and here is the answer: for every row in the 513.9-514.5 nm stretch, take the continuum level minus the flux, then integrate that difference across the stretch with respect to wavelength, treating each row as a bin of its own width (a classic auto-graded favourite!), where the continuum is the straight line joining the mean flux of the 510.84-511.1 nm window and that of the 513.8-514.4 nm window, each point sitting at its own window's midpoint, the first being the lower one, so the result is 0.1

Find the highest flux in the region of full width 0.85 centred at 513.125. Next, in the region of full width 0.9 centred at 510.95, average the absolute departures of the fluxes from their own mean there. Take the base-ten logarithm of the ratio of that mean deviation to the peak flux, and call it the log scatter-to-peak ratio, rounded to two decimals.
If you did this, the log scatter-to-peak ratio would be -0.91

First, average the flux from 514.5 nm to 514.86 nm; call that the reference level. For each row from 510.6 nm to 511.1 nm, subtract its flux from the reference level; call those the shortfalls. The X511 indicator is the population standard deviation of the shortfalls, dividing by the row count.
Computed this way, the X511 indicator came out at 1.31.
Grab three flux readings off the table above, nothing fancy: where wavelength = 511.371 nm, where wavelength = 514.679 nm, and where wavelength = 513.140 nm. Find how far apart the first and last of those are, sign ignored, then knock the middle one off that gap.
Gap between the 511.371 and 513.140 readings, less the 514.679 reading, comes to -6.4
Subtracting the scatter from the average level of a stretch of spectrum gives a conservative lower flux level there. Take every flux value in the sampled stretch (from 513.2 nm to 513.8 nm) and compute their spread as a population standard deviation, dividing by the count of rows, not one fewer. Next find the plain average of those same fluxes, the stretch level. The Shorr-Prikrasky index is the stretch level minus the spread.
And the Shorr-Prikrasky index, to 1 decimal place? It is 8.3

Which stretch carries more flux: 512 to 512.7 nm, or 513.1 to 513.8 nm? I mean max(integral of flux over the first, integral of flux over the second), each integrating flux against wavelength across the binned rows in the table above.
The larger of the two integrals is 6.9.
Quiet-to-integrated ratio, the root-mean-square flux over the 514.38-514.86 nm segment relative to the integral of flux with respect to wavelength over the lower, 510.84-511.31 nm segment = 2.97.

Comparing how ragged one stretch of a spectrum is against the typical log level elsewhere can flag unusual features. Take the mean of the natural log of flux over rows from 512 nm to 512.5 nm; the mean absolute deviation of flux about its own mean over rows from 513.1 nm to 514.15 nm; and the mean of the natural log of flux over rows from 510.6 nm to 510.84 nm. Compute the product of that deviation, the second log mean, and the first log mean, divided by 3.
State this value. 0.50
